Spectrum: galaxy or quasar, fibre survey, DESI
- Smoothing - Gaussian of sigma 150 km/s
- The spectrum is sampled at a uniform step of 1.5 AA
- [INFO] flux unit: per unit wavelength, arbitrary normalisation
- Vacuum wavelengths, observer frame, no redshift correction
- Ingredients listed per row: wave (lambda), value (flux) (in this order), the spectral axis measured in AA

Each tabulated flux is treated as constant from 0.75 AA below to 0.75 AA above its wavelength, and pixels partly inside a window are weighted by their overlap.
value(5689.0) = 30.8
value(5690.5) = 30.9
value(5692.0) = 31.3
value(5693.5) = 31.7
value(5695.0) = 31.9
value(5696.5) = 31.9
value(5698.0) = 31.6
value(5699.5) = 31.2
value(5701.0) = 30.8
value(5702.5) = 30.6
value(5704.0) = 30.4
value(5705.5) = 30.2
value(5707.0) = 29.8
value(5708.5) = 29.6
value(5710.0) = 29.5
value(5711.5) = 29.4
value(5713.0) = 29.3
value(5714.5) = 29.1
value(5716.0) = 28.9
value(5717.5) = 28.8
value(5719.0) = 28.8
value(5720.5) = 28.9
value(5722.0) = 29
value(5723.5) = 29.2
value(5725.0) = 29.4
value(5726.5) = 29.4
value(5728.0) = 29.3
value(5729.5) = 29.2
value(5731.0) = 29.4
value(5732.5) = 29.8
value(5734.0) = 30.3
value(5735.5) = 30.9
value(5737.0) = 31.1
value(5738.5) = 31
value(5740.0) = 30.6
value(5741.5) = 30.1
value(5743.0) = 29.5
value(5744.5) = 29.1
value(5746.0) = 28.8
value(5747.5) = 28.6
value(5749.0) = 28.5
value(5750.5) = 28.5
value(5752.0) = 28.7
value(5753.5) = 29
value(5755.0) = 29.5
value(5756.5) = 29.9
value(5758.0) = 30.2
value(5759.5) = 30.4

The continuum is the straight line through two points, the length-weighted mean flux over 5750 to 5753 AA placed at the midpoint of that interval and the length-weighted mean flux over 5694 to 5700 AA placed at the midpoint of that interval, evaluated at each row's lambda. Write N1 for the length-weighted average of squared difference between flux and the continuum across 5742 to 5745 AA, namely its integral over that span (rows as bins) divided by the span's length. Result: 0.1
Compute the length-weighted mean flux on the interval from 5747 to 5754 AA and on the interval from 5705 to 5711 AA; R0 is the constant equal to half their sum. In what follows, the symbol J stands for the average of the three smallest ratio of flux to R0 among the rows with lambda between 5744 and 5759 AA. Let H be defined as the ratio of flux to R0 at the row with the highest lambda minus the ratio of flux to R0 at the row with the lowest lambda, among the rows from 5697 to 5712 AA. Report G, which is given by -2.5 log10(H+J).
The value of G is 0.11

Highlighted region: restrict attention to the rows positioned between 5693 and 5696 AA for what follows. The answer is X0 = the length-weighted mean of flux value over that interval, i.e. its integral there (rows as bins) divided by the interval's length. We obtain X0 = 31.8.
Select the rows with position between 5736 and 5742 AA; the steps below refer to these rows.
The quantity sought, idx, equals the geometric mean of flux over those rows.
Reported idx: 30.7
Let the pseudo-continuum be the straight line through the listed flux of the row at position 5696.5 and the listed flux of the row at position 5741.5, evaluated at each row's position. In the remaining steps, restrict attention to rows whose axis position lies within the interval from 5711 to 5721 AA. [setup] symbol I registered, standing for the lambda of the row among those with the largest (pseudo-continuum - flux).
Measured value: 5717.5 AA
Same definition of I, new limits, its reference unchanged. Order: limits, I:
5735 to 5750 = 5749.0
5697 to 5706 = 5705.5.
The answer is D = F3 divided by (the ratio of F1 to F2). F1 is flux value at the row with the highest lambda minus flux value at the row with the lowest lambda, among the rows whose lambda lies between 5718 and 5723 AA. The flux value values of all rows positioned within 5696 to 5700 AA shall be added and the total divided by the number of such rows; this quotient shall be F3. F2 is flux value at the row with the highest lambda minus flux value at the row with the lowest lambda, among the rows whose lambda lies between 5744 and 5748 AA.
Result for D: -79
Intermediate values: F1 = 0.2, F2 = -0.5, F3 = 31.6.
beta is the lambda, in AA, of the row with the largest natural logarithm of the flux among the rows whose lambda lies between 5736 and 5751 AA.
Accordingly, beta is 5737.0 AA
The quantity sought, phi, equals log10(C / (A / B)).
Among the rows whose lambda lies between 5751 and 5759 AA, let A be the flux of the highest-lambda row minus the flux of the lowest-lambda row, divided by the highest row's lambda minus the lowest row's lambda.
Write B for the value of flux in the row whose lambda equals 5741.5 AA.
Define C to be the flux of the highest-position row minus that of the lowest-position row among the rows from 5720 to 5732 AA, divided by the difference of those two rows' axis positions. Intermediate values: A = 0.25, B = 30.1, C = 0.05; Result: 0.76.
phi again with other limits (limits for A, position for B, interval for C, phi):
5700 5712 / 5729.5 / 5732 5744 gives 0.80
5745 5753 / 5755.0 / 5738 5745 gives 2.75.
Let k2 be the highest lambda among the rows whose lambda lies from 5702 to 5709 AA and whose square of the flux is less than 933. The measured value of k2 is 5708.5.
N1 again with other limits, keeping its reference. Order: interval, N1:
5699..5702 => 0.3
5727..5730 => 0.4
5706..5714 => 2.0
